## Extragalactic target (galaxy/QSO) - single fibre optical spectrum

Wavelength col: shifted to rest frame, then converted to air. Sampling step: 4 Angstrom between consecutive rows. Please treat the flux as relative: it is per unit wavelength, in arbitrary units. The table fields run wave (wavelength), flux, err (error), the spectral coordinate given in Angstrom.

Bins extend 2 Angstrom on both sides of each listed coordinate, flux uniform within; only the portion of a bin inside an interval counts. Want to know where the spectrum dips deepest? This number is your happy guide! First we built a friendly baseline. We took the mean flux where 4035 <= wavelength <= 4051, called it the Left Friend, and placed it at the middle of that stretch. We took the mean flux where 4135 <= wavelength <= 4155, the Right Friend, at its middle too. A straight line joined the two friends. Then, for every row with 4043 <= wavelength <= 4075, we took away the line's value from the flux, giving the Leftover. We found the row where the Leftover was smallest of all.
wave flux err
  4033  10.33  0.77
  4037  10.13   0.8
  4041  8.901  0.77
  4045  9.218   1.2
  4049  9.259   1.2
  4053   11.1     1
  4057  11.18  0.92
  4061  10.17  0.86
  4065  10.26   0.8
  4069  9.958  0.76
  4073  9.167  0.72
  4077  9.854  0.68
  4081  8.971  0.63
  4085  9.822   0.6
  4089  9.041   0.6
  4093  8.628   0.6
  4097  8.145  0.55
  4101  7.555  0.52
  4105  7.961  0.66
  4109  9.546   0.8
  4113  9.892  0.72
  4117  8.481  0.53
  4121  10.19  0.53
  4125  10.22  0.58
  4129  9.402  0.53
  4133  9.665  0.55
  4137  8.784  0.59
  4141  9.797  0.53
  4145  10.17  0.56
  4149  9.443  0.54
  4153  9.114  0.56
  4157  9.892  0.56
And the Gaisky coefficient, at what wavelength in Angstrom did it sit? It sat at 4073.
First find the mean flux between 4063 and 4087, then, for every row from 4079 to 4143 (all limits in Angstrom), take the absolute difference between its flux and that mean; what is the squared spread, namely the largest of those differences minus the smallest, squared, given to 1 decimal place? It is 4.5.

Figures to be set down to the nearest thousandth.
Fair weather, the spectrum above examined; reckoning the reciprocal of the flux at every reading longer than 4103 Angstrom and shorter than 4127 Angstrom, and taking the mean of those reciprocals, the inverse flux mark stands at 0.108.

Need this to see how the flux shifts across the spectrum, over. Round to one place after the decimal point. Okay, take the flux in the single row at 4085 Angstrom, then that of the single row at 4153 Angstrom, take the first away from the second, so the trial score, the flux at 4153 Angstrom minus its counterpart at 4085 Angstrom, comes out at -0.7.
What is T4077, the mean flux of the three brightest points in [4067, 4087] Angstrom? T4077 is 9.9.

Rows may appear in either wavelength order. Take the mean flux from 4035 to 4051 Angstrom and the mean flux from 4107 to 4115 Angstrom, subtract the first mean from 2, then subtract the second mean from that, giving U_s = -17.1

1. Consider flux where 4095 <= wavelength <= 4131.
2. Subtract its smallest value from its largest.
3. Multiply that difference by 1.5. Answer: 4.0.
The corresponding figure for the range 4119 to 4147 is 2.2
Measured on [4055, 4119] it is 5.4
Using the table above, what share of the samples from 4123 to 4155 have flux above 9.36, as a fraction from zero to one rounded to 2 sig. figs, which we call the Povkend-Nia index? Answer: 0.75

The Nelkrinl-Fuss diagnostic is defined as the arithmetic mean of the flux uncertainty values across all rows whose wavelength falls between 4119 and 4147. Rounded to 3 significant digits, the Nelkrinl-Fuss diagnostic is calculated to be 0.553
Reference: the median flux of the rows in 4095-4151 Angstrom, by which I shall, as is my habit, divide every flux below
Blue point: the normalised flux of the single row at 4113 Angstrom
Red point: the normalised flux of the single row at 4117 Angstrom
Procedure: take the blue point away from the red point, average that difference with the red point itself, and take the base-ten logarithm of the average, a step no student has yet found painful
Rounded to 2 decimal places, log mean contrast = -0.43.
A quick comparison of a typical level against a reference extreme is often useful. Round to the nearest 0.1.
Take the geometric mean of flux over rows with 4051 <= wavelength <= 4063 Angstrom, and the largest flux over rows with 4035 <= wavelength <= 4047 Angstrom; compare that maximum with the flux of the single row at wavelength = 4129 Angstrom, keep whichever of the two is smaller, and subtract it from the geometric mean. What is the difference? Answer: 1.4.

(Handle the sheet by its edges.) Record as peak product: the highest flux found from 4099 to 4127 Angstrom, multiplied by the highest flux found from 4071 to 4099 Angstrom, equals 101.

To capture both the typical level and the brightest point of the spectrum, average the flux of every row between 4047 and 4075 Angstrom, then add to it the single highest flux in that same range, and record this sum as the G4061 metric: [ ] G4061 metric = 21.3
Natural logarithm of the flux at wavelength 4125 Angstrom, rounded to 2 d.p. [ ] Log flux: 2.32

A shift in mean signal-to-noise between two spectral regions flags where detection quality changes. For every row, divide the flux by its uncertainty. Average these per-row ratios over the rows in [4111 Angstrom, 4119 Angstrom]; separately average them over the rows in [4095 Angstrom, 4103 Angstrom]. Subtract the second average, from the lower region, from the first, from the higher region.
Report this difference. 0.2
